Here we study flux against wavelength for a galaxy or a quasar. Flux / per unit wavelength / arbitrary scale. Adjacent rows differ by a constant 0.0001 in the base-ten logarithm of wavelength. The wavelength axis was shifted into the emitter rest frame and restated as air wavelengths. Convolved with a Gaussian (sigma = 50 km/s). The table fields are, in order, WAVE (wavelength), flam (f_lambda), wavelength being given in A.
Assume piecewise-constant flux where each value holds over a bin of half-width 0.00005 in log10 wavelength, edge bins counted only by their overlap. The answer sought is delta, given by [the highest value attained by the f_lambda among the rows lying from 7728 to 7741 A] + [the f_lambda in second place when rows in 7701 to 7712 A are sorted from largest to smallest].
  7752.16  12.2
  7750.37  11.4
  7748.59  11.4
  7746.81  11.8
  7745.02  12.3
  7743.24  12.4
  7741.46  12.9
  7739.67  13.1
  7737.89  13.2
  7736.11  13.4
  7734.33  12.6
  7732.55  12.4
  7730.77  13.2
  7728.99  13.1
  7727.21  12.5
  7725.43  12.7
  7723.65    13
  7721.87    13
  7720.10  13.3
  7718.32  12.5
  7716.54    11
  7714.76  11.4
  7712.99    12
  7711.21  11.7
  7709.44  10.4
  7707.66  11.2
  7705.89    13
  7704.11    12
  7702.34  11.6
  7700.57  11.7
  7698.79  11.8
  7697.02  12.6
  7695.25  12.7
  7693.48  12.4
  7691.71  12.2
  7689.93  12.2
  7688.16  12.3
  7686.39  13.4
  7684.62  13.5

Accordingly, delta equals 25.4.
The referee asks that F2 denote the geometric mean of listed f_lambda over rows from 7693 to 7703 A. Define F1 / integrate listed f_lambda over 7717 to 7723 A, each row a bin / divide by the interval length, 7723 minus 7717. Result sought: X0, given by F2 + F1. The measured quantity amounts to 24.9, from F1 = 12.8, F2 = 12.1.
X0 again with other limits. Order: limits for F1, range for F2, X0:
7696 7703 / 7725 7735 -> 24.7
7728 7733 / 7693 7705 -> 25.0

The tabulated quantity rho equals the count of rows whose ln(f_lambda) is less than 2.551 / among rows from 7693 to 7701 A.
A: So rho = 5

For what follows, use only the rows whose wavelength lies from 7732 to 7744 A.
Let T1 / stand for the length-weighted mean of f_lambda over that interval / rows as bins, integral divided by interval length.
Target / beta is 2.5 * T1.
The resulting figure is 32.2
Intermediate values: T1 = 12.9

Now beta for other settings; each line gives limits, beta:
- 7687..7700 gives 30.8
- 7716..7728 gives 31.5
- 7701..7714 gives 29.3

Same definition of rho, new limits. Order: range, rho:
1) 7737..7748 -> 3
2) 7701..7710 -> 4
